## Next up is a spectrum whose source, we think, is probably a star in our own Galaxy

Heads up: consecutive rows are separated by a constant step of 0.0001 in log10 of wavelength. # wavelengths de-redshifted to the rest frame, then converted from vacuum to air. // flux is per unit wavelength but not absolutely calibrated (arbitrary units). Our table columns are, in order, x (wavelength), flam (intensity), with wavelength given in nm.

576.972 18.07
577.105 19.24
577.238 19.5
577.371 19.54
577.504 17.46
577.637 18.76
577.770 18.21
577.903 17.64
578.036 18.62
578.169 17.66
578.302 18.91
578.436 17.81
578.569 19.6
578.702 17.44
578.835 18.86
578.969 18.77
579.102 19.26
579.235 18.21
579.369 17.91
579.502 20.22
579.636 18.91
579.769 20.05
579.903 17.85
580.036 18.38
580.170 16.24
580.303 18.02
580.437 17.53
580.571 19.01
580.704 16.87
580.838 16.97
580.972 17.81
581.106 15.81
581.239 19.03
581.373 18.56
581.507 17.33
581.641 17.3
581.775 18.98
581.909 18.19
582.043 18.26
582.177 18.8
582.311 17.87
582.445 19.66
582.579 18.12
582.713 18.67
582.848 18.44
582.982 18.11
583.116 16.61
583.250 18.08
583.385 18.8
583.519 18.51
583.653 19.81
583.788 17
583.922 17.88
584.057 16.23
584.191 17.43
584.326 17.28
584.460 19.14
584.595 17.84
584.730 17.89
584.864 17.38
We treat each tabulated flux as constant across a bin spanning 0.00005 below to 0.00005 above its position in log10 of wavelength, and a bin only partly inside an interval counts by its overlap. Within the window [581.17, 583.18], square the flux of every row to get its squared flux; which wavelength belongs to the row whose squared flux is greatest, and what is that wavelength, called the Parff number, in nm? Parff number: 582.445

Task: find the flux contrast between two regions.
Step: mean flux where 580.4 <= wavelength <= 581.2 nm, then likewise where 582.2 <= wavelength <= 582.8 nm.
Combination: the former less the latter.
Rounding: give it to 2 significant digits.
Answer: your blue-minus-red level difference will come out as -1.2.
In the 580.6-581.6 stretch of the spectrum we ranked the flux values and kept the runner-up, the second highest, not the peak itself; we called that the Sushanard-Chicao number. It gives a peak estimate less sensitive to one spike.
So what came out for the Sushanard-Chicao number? 18.56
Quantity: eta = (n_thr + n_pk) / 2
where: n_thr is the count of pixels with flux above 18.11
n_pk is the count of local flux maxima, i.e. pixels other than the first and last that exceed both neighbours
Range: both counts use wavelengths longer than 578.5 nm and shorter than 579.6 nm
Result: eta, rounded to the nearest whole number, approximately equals 4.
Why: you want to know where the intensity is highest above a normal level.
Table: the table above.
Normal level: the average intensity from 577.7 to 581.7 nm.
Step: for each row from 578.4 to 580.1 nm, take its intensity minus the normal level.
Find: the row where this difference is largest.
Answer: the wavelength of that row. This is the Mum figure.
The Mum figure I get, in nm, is 579.502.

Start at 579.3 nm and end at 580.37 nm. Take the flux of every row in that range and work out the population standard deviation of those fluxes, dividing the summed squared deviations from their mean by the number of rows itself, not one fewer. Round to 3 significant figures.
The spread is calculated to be 1.21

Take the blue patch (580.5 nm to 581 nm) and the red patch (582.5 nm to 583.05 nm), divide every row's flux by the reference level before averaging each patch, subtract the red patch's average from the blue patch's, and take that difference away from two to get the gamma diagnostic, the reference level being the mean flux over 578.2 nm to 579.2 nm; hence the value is 2.04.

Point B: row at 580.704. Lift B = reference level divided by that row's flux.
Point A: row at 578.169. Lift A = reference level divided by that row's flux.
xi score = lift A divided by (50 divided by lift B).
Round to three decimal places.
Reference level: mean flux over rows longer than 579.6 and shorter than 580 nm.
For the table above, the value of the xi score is 0.024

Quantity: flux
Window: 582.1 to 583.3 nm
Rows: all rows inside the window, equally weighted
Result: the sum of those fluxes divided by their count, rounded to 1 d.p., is 18.3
